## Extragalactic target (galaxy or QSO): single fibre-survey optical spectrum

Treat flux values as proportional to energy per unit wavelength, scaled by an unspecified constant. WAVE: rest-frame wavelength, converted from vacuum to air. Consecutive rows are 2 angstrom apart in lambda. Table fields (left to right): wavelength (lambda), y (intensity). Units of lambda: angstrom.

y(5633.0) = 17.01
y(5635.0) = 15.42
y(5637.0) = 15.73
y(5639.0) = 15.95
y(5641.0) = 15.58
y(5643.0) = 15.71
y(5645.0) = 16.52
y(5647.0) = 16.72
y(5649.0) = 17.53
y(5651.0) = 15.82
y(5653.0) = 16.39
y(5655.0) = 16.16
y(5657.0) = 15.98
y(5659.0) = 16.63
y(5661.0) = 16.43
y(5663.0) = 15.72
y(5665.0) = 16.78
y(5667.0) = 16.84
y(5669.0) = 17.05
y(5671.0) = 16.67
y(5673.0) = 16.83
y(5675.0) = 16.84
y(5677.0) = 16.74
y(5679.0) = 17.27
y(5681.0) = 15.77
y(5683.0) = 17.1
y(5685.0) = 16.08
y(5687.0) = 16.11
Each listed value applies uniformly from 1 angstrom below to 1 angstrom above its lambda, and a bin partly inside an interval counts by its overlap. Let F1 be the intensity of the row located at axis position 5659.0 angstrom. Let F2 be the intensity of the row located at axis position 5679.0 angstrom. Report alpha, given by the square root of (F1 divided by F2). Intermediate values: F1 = 16.63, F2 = 17.27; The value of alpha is 0.98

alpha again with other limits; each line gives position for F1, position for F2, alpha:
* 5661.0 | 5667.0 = 0.99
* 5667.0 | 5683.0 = 0.99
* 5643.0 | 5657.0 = 0.99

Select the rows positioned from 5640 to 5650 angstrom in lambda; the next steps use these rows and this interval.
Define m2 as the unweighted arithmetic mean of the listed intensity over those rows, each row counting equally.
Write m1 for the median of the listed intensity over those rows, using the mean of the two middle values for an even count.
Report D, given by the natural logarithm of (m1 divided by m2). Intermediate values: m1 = 16.5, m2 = 16.4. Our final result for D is 0.0066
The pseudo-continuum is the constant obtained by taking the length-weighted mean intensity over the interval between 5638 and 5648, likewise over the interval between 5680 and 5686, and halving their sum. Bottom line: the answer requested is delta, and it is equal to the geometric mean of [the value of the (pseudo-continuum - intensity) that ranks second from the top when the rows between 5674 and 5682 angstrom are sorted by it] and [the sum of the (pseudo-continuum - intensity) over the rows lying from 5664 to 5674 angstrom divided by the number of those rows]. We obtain 0.6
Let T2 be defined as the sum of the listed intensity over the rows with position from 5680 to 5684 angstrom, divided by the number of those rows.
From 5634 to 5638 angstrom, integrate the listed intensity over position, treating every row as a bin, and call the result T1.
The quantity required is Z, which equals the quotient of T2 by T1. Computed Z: 0.26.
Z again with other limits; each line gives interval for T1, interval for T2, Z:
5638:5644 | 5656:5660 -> 0.17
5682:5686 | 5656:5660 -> 0.25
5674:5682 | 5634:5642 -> 0.12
